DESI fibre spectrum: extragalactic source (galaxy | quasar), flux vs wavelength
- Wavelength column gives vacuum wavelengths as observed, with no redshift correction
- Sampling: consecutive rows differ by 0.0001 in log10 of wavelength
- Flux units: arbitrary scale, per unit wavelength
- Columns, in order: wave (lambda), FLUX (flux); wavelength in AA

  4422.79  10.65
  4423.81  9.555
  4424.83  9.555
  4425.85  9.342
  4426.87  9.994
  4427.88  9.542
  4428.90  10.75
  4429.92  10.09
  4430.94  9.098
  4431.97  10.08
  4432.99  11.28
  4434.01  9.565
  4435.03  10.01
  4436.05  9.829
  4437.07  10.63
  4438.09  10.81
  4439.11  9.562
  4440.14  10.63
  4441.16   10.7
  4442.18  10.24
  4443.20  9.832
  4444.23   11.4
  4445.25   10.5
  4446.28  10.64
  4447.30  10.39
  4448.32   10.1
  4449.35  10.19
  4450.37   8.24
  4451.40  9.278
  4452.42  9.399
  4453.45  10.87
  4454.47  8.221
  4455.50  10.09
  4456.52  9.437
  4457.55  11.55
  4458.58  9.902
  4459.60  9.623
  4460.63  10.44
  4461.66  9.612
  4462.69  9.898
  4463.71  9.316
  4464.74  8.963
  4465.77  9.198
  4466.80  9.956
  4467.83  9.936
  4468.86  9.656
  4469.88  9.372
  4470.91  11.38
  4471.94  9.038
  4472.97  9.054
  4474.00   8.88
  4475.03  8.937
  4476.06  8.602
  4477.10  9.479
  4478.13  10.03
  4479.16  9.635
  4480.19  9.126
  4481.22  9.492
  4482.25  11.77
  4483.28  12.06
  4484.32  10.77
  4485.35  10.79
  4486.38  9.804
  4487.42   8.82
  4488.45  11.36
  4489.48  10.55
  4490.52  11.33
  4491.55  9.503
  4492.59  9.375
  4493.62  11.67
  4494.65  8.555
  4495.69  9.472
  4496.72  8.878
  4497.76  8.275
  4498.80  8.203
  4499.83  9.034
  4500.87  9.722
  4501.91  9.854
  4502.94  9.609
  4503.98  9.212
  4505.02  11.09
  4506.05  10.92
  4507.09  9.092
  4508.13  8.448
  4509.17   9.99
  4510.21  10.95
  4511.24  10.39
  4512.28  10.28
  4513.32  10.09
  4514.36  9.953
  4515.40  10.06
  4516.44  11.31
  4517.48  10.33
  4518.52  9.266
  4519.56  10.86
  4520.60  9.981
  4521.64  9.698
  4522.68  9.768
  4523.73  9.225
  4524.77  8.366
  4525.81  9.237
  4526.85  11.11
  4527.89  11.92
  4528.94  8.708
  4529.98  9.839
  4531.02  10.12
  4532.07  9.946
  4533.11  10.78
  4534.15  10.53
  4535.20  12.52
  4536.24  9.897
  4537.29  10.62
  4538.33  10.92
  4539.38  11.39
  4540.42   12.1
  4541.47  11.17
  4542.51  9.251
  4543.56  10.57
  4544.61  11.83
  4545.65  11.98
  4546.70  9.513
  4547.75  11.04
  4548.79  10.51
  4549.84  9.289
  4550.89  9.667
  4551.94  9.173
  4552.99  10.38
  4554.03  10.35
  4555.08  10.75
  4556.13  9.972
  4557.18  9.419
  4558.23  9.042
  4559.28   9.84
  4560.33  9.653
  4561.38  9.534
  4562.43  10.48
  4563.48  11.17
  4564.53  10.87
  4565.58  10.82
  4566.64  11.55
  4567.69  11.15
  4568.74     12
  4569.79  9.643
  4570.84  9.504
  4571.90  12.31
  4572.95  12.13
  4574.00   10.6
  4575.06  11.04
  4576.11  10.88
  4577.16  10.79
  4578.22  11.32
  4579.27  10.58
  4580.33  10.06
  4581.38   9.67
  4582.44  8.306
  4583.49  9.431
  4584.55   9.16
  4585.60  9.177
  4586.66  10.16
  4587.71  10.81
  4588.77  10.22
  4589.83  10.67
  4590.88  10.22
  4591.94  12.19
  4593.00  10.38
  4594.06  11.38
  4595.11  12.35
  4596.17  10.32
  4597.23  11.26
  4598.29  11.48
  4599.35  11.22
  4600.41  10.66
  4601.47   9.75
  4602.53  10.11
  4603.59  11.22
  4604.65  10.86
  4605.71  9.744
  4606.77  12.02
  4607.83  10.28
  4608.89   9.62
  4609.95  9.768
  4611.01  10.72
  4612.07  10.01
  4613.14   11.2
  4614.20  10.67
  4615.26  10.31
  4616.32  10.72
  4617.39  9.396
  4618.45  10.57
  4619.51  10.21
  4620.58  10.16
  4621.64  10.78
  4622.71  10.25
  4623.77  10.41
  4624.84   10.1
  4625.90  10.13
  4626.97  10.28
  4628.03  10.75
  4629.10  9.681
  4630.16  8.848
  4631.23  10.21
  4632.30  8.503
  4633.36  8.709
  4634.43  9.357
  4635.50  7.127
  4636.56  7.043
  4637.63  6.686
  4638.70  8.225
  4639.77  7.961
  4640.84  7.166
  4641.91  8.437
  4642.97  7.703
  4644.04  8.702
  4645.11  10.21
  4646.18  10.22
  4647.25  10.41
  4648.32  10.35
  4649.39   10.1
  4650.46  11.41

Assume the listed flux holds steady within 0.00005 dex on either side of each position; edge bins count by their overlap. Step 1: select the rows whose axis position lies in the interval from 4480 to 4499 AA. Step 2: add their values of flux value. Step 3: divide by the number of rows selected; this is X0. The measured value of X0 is 10.0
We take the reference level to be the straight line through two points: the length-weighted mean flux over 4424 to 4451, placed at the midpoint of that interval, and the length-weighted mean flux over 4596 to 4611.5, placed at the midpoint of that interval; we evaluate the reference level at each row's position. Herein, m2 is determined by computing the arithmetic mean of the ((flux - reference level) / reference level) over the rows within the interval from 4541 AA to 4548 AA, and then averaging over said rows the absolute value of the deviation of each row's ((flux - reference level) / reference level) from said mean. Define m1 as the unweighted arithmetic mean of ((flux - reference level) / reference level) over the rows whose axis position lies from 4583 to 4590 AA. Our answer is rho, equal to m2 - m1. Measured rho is 0.14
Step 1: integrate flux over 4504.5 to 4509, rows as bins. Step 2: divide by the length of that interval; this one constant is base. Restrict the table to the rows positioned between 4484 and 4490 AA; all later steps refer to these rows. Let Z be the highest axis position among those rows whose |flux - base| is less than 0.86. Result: 4489.48 AA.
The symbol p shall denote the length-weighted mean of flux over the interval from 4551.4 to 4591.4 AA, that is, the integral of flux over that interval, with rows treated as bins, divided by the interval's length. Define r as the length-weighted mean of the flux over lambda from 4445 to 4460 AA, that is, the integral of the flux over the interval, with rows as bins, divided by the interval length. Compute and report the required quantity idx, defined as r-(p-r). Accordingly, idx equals 9.4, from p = 10.3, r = 9.9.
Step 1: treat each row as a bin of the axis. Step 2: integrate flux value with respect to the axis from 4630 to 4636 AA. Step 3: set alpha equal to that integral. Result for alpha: 53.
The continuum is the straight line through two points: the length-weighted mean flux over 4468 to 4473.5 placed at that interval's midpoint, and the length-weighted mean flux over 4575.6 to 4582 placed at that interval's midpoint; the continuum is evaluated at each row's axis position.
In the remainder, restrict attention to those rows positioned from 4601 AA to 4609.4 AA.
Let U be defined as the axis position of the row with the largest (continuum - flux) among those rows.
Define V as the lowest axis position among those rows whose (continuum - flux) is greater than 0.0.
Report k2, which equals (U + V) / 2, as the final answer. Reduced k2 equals 4605.2 AA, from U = 4608.89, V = 4601.47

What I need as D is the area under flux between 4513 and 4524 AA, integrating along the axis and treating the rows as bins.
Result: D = 110.7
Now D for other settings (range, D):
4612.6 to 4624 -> 118.8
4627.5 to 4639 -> 99.6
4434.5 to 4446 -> 119.4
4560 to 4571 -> 117.0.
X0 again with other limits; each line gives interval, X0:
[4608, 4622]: 10.3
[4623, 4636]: 9.5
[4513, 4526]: 9.9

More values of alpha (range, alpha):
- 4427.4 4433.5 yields 62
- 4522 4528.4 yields 64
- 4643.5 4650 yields 65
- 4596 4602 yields 65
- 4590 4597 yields 78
